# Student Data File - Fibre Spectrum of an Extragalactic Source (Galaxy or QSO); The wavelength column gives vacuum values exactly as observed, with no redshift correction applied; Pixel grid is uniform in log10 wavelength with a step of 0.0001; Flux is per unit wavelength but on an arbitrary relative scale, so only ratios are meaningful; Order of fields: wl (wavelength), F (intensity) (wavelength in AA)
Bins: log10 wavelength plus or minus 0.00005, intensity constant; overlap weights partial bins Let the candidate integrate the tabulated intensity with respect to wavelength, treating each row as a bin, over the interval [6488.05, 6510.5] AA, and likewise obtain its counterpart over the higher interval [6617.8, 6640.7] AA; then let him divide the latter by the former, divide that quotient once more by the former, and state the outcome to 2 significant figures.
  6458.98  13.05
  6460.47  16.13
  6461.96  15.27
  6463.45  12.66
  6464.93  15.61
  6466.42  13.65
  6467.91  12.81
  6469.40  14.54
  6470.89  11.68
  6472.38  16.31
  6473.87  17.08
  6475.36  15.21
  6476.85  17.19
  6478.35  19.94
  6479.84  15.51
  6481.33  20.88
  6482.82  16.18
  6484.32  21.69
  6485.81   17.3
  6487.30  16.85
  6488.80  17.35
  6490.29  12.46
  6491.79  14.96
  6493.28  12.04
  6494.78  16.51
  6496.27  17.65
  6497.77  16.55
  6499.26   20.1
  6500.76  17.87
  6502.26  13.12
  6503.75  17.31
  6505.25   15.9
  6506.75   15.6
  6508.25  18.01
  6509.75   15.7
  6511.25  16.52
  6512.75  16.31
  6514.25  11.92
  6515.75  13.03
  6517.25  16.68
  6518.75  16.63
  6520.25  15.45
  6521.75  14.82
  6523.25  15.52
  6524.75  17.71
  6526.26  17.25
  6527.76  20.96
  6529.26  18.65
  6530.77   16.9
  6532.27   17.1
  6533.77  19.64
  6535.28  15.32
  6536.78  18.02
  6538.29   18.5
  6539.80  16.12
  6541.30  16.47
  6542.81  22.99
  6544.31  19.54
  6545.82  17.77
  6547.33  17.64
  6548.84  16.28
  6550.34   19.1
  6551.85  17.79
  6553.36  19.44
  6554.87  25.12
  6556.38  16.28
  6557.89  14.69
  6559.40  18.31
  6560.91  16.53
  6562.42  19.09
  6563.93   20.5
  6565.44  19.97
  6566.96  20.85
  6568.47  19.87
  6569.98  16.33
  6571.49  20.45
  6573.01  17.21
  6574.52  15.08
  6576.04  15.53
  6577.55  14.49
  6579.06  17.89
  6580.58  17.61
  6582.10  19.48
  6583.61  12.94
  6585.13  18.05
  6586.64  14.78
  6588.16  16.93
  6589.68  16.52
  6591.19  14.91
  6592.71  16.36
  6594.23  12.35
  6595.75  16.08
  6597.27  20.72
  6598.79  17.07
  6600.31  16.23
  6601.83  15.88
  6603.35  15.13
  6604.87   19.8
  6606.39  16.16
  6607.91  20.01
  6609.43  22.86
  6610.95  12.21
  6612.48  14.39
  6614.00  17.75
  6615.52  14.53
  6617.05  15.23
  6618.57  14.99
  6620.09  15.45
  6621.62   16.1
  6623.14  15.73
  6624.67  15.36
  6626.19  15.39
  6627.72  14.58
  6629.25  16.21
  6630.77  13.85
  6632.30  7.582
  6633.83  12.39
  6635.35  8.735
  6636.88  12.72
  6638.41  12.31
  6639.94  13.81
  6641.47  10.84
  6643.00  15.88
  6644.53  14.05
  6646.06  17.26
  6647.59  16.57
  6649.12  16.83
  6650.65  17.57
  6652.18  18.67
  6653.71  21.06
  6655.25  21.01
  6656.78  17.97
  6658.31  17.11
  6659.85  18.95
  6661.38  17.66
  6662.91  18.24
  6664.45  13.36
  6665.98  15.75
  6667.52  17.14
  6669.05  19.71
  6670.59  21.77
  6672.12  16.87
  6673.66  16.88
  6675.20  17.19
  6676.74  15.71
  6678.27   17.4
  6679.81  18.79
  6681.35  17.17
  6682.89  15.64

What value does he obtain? 0.0024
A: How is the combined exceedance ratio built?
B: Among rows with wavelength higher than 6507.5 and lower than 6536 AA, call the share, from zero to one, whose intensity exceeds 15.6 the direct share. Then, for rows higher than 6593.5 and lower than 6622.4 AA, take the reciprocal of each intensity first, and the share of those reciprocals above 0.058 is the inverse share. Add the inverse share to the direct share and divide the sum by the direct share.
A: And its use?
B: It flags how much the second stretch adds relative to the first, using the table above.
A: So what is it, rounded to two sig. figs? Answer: 2.1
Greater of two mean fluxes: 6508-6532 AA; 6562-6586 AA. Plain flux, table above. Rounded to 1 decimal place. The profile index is 17.8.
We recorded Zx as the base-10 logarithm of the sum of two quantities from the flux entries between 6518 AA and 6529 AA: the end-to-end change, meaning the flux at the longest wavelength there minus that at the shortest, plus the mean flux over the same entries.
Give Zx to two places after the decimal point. 1.33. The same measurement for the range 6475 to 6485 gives 1.39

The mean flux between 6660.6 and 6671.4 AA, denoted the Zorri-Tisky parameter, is 17.7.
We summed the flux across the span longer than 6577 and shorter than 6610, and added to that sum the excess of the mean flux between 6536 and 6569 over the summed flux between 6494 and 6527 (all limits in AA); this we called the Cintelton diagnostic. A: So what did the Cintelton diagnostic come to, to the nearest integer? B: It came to 35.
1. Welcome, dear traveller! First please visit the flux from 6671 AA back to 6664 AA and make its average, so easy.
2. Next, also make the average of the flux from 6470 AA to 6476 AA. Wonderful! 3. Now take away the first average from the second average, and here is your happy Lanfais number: -2.5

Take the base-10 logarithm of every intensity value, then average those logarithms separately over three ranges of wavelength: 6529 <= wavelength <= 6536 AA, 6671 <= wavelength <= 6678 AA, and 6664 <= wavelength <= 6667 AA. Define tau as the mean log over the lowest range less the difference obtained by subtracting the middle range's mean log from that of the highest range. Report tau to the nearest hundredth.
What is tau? 1.18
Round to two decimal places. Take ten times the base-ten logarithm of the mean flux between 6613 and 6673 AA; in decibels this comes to 11.99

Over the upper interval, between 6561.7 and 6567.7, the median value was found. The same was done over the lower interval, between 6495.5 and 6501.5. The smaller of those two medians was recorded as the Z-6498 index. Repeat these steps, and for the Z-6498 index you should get 17.8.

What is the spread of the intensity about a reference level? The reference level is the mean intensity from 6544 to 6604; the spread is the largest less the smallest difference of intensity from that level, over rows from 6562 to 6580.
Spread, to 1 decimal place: 6.4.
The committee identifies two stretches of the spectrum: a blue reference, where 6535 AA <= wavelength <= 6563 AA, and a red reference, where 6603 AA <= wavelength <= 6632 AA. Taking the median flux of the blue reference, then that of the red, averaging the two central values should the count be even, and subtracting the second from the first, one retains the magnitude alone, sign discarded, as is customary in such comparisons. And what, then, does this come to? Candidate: 2.4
